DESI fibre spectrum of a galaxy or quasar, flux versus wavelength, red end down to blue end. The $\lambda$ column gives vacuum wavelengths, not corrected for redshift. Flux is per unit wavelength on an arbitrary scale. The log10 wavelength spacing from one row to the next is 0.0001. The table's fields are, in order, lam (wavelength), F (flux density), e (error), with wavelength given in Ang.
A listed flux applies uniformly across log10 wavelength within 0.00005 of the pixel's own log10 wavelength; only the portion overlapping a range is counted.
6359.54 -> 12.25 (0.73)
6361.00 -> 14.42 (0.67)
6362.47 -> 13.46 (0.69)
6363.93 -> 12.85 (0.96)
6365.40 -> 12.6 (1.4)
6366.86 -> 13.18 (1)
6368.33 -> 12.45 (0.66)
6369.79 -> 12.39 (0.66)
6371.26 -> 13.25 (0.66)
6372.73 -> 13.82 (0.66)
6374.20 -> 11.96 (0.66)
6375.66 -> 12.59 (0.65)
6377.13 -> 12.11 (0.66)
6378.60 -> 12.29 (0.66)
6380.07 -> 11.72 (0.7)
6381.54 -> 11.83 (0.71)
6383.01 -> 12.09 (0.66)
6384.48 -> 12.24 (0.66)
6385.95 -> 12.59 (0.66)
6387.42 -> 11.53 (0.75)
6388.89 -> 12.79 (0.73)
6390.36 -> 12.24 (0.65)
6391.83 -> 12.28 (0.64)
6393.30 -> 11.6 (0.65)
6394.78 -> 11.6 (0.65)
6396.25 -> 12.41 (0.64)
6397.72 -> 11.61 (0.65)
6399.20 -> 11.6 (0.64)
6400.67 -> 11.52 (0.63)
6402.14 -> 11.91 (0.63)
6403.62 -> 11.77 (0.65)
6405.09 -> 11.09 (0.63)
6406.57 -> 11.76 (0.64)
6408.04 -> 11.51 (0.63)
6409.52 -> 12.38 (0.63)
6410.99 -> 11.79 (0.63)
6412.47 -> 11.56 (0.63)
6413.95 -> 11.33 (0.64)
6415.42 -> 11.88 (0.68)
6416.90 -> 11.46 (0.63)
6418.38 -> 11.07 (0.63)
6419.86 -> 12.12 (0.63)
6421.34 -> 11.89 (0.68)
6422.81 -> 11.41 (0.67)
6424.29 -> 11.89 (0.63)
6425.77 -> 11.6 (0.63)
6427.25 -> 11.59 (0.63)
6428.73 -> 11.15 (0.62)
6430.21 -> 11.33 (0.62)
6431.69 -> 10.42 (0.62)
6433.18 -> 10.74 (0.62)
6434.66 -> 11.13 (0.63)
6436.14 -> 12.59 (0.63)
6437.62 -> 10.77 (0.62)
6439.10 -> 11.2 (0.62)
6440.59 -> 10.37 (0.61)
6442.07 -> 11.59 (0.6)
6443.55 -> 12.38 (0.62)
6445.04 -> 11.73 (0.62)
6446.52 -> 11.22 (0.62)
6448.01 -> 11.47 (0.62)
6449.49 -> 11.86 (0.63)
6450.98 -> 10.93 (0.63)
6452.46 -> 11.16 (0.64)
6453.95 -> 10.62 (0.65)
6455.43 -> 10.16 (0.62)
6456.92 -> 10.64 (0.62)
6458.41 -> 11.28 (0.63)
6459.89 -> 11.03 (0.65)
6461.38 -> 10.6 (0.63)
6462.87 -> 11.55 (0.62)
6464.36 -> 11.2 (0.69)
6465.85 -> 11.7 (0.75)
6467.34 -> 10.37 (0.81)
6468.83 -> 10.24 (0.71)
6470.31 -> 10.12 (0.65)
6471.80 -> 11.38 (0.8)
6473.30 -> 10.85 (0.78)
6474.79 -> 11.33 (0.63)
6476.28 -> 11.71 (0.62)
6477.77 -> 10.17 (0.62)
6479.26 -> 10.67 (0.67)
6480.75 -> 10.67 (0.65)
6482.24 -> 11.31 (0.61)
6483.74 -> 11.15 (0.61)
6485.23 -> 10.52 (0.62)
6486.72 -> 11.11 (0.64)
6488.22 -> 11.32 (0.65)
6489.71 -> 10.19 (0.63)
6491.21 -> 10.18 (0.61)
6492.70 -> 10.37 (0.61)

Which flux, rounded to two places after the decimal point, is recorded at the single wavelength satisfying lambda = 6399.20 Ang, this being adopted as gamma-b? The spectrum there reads 11.60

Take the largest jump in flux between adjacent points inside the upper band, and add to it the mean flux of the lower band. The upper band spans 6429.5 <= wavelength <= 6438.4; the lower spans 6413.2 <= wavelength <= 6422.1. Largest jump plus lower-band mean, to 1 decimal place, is 13.4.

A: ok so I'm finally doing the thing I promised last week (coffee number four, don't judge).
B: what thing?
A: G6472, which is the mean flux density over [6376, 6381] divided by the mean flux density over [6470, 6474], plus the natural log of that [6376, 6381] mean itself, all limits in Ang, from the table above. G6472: 3.60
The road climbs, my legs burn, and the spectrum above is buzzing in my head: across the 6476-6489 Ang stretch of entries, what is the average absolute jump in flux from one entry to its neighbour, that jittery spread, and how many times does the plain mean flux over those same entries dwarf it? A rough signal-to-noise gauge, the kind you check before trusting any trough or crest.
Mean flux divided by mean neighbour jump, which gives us 20.5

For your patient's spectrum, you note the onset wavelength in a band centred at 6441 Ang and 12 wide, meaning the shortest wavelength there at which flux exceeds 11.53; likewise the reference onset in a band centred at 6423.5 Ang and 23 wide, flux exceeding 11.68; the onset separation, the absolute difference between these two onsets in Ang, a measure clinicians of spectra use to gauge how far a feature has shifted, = 20.7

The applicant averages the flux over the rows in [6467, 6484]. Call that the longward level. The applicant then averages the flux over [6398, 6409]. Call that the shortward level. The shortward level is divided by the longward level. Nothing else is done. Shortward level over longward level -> 1.07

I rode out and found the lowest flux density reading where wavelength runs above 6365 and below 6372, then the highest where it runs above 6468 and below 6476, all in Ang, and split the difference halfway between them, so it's 11.9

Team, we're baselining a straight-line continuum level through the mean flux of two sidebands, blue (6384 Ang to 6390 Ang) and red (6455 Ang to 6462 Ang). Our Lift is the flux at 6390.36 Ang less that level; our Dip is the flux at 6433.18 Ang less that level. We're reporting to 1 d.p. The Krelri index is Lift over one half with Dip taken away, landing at 0.0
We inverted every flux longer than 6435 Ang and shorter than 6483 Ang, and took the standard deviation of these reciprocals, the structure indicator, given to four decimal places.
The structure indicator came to 0.0050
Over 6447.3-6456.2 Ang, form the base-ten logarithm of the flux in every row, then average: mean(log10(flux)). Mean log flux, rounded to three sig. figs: 1.04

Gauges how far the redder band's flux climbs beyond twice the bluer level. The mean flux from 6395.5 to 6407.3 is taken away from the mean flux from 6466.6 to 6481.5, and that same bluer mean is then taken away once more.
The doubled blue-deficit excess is -12.7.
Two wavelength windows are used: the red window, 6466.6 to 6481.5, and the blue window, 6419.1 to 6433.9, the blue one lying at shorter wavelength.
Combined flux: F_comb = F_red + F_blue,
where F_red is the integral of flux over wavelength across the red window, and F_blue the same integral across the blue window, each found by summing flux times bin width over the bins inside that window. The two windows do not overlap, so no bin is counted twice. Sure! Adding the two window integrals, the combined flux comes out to 329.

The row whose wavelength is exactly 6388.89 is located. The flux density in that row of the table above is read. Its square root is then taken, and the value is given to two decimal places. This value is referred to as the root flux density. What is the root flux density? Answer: 3.58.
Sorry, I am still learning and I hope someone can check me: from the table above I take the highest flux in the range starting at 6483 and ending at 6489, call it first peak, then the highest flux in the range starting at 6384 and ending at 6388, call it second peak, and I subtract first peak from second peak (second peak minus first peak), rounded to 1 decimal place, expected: 1.3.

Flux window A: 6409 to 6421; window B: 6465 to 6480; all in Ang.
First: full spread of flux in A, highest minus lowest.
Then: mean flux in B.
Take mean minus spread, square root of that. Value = 3.09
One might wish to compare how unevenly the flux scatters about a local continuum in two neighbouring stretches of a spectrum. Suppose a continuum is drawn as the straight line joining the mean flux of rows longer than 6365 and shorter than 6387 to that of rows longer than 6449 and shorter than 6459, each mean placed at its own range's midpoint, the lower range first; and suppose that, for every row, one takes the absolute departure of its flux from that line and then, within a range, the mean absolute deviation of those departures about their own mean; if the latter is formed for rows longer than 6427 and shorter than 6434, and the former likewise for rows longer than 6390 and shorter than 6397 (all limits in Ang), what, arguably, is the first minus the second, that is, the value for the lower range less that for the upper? -0.12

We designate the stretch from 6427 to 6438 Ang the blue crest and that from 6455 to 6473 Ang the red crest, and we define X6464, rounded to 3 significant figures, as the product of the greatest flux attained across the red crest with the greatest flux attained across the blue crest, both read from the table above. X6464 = 147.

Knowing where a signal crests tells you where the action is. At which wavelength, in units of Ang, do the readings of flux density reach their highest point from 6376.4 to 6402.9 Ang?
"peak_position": 6388.89 Ang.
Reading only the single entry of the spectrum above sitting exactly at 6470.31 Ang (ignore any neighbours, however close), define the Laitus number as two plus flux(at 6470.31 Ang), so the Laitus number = 12.1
